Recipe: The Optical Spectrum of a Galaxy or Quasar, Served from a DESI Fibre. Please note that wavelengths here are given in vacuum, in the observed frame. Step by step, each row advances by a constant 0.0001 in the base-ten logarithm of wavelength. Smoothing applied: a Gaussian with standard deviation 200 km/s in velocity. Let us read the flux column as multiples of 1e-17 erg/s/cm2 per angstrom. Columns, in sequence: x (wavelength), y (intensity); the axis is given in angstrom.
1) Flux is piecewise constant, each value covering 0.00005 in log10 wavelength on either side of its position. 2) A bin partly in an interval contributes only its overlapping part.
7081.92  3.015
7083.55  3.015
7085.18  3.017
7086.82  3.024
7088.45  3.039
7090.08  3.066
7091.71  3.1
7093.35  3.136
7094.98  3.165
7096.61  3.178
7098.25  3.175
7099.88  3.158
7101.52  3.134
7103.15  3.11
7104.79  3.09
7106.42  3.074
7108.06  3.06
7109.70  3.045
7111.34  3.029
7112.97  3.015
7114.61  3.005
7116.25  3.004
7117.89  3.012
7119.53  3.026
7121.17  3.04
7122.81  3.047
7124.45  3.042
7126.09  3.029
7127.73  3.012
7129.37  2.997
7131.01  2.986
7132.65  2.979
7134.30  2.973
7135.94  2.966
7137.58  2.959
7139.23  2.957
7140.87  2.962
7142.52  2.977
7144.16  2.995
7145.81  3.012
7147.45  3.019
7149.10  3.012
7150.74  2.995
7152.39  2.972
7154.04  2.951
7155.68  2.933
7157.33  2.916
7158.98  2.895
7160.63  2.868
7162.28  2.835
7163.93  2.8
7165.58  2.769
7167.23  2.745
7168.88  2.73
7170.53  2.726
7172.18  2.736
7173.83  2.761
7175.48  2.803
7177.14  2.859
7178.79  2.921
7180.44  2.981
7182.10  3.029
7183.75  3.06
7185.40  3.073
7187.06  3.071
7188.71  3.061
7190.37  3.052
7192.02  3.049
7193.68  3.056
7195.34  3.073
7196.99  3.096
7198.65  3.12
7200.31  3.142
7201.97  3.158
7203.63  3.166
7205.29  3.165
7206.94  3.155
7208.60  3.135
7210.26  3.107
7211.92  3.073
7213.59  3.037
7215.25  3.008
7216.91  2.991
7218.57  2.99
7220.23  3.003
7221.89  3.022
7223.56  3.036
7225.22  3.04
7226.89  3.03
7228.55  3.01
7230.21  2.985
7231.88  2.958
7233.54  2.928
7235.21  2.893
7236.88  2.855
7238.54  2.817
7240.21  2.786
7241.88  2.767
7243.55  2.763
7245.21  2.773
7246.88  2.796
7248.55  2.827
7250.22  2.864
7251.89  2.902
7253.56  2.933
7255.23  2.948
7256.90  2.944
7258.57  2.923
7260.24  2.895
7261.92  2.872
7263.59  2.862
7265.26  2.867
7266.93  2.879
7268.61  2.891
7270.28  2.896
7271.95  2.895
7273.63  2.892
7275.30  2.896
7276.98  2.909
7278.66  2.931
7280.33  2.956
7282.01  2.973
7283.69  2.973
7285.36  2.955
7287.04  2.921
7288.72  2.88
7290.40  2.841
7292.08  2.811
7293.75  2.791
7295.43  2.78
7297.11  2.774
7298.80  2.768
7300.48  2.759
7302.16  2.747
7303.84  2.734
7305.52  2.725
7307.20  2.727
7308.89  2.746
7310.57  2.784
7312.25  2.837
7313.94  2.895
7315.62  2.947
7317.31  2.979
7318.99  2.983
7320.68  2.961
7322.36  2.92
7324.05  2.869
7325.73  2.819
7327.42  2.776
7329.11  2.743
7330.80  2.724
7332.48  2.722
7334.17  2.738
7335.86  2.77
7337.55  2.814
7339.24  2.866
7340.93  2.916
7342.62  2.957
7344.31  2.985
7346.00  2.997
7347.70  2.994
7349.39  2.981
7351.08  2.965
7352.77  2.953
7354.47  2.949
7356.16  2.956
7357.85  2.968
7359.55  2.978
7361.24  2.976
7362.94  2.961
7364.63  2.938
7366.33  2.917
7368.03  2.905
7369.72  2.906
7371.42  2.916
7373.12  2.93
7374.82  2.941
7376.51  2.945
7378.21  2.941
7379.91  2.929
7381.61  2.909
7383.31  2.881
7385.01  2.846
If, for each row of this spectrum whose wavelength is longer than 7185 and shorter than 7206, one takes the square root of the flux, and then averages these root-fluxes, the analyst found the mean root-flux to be 1.76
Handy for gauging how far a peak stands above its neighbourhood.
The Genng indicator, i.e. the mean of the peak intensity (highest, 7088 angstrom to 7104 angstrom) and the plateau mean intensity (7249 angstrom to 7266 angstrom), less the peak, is -0.14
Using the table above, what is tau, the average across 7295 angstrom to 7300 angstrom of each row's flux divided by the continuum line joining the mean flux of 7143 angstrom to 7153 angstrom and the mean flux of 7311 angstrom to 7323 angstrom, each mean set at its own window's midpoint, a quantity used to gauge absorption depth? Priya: 0.94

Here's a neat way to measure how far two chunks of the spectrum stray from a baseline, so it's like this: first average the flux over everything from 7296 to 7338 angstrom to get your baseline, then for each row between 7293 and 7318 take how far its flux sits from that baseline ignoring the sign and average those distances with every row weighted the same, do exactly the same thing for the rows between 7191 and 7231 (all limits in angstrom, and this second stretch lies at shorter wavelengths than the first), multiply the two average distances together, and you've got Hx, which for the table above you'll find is 0.017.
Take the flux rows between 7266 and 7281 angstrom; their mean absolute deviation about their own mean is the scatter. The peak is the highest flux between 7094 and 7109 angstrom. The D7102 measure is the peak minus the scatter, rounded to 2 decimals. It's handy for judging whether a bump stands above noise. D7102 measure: 3.16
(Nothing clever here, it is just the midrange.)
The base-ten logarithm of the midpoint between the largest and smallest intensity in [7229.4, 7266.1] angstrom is 0.458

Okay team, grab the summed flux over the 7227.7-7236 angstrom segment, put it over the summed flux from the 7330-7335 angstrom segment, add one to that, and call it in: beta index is 2.8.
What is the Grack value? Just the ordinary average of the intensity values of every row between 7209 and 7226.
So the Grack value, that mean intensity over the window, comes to 3.03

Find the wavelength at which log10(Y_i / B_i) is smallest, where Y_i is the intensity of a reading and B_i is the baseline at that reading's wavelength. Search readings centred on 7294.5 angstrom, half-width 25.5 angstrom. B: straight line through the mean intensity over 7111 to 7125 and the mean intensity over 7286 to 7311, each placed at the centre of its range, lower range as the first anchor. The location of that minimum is 7305.52 angstrom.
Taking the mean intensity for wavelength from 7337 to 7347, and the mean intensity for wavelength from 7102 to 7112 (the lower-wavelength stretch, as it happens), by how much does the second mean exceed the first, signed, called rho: 0.15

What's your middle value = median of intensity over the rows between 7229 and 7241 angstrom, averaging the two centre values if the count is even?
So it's 2.89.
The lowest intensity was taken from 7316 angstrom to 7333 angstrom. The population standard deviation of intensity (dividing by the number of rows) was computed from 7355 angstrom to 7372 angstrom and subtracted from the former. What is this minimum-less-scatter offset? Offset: 2.69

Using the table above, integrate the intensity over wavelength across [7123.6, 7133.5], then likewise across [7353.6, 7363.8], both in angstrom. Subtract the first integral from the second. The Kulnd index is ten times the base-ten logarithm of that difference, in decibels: -3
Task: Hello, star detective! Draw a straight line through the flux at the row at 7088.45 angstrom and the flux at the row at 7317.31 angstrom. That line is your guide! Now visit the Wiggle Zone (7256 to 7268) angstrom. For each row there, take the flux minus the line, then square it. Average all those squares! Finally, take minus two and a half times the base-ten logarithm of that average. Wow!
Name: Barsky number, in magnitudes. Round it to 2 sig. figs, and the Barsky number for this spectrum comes 4.9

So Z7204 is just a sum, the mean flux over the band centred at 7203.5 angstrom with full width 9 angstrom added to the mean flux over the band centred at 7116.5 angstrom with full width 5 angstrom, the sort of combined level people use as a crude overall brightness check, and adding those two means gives 6.16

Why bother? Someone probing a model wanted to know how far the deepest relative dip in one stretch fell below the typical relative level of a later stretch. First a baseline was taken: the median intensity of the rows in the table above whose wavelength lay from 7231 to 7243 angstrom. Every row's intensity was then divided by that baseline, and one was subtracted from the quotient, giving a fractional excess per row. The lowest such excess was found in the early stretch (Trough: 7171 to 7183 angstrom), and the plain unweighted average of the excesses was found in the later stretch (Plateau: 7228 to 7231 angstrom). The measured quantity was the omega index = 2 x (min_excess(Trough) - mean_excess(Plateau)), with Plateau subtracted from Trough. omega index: -0.18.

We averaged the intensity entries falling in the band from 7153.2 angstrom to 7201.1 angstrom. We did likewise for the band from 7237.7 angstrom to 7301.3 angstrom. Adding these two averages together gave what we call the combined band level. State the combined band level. 5.80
